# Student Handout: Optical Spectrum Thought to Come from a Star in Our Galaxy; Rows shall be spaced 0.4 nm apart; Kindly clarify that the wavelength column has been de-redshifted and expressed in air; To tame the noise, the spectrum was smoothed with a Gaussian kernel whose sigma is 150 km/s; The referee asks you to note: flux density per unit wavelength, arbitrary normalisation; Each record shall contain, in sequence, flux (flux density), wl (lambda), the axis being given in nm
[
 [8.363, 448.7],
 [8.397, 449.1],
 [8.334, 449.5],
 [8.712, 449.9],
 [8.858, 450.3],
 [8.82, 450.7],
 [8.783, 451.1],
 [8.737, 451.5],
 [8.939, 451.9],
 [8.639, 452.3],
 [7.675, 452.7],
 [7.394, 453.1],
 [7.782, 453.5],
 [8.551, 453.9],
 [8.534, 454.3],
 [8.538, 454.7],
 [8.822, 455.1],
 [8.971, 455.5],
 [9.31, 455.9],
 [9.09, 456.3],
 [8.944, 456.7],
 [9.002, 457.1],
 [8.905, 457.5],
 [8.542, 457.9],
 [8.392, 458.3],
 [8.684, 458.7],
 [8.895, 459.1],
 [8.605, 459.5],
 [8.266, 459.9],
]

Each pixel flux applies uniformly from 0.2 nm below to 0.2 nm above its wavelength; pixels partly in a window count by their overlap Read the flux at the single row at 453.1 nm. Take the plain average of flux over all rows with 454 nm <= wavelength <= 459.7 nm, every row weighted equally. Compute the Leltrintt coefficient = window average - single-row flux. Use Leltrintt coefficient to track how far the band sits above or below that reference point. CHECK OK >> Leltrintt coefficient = 1.4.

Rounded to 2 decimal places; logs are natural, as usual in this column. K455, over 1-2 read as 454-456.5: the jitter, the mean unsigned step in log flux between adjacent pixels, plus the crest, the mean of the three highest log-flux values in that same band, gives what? 2.23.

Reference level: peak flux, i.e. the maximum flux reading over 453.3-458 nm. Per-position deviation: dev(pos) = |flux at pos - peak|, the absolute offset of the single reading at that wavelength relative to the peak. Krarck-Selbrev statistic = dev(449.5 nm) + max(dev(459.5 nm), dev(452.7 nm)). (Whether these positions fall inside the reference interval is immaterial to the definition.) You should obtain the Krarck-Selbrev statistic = 2.6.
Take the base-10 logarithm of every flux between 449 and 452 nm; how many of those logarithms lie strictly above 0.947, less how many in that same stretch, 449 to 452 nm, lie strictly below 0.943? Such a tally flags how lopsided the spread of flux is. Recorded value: -2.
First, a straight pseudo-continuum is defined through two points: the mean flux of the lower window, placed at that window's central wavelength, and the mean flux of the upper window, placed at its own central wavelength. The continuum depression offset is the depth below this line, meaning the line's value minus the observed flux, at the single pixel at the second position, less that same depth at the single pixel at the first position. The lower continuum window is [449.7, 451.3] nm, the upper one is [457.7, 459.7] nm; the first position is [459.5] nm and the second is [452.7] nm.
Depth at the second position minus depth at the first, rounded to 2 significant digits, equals 1.1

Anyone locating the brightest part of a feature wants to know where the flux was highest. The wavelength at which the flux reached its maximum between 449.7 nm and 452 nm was 451.9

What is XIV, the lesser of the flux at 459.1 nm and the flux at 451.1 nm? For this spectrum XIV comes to 8.78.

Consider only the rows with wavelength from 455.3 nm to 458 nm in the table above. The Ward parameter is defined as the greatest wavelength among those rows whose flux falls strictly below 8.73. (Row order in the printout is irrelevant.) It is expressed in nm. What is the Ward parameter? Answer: 457.9 nm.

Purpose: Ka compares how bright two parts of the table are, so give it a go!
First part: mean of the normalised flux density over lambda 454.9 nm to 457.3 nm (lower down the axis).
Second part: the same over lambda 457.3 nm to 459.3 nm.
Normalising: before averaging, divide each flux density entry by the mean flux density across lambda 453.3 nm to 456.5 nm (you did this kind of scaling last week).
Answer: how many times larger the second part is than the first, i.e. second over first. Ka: 0.96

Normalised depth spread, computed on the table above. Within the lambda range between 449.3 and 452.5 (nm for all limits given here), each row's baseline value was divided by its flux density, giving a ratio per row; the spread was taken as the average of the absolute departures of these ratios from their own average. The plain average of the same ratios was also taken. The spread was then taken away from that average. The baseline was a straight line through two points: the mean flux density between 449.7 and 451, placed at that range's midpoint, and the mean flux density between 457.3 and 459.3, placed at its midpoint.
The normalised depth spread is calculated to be 0.99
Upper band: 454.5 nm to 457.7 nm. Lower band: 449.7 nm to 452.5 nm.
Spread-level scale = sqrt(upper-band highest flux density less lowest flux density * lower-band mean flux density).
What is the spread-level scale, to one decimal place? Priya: 2.6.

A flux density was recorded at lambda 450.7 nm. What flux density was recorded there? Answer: 8.82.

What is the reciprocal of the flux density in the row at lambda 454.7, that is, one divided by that 0.1171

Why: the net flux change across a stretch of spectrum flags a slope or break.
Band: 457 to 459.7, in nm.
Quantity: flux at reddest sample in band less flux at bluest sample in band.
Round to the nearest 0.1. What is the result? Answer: -0.4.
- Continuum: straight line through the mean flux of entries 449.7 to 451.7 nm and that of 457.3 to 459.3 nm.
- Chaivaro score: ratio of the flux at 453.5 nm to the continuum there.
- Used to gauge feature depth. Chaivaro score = 0.89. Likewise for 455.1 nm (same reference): 1.01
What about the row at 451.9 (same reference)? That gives 1.02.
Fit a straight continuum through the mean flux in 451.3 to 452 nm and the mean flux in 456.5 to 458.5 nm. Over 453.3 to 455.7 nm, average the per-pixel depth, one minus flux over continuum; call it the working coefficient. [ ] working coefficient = 0.03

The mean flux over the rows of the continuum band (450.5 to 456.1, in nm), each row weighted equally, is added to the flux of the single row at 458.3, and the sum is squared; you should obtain 287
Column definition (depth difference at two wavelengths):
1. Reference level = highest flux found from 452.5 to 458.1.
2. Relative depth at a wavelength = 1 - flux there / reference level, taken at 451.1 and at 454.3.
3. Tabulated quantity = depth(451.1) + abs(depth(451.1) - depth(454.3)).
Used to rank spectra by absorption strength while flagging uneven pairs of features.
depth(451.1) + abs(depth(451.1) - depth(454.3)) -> 0.08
